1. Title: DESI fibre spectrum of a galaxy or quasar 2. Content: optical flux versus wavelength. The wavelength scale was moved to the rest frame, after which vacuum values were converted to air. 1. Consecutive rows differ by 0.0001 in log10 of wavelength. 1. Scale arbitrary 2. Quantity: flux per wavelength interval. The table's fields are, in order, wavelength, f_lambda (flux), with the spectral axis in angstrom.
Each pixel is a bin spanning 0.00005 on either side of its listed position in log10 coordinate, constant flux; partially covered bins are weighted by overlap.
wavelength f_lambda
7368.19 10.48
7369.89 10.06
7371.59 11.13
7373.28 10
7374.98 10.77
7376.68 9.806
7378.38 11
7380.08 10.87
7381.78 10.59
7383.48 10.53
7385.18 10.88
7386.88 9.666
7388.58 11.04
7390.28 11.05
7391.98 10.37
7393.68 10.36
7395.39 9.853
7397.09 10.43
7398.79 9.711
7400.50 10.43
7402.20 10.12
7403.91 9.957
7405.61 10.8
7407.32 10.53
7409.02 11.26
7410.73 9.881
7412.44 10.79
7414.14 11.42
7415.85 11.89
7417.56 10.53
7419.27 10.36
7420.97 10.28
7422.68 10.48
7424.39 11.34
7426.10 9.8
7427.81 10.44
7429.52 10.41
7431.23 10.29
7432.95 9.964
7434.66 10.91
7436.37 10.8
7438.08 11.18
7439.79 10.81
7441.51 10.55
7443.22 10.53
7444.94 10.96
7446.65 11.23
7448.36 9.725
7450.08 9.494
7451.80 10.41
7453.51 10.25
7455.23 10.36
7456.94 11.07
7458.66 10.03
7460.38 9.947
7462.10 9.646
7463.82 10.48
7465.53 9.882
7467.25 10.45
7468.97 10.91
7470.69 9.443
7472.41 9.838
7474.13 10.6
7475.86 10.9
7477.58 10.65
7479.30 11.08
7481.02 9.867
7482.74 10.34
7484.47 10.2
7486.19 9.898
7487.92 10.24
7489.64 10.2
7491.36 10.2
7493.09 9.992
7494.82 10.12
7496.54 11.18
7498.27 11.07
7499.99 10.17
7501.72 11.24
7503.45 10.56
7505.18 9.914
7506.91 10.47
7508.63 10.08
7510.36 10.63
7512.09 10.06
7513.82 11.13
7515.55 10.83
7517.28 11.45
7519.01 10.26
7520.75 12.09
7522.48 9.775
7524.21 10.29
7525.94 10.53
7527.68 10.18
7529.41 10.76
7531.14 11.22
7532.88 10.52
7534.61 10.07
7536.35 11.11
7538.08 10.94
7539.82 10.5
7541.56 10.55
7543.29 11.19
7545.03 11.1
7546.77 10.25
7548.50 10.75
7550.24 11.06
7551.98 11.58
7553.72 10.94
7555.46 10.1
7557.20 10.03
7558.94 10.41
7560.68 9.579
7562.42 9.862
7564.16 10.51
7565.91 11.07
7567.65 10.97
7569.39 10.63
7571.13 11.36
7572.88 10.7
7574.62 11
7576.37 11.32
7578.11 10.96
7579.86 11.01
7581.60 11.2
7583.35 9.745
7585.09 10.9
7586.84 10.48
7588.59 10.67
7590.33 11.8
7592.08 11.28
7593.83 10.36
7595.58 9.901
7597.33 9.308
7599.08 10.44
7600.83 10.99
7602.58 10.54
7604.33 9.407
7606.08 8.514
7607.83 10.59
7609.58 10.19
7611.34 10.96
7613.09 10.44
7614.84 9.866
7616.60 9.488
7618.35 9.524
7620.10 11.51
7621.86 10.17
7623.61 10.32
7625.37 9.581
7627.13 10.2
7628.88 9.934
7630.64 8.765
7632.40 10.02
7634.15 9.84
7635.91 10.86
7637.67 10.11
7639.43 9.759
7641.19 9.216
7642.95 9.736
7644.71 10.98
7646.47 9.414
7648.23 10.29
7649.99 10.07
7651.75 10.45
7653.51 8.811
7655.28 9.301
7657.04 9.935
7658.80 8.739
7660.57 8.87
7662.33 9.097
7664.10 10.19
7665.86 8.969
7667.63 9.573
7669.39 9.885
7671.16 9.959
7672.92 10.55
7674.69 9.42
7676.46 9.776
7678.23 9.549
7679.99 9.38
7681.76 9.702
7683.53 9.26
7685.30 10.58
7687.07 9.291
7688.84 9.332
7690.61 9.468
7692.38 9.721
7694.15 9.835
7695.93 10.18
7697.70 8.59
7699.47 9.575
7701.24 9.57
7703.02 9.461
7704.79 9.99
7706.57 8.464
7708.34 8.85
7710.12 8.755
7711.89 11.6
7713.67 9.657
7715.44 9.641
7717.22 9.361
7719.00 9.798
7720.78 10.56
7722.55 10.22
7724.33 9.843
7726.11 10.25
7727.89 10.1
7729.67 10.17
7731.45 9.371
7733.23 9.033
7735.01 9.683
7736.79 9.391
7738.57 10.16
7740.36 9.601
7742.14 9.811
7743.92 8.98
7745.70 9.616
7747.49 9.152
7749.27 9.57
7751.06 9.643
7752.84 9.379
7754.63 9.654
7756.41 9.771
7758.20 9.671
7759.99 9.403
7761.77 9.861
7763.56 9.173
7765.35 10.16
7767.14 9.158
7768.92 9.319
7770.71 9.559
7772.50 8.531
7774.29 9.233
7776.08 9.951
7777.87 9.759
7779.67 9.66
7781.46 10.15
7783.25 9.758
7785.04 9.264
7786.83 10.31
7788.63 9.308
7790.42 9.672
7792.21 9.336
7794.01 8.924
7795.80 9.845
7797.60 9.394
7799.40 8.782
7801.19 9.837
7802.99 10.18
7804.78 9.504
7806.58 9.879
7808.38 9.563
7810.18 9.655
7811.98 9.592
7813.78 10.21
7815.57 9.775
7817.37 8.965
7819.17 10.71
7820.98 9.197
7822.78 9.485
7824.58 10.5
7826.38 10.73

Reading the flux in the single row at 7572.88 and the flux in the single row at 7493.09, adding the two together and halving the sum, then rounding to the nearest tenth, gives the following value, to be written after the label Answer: 10.3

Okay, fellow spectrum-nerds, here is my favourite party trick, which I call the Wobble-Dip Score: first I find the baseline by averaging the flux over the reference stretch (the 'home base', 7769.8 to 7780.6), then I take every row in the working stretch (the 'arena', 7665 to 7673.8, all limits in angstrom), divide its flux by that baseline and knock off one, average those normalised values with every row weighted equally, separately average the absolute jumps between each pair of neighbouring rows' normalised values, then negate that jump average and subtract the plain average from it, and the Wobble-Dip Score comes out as -0.078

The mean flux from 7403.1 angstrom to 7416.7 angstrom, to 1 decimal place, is 10.8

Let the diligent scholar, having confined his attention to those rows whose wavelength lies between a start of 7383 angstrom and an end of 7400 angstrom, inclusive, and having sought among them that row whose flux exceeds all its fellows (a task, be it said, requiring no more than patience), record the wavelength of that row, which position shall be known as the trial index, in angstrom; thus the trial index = 7390.28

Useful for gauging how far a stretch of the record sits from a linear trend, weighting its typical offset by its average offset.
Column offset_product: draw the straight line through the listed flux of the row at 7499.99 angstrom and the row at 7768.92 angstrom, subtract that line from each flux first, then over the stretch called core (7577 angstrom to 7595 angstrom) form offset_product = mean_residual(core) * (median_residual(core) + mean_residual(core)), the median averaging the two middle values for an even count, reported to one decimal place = 1.8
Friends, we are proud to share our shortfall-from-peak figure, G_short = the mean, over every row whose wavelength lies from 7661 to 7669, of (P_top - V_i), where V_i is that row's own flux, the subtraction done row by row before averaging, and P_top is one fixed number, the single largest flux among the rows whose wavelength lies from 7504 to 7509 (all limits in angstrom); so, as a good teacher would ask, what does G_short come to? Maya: 1.0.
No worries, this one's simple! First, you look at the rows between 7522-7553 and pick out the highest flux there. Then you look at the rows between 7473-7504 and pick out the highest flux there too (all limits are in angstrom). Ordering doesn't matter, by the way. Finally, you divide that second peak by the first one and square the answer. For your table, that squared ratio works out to 0.94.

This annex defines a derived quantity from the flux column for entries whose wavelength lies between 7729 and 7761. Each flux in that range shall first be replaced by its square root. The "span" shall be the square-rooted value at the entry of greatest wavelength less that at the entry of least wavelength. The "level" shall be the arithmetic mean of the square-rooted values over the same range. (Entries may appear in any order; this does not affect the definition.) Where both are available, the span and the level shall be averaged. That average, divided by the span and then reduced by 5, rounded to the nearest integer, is -17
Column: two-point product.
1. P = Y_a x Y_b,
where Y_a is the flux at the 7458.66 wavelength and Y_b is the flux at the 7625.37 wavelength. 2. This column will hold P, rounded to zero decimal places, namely 96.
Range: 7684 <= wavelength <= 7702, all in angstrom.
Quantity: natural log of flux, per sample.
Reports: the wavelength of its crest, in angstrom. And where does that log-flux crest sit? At 7685.30 angstrom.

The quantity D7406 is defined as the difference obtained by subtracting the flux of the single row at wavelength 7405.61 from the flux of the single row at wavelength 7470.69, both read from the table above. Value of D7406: -1.4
